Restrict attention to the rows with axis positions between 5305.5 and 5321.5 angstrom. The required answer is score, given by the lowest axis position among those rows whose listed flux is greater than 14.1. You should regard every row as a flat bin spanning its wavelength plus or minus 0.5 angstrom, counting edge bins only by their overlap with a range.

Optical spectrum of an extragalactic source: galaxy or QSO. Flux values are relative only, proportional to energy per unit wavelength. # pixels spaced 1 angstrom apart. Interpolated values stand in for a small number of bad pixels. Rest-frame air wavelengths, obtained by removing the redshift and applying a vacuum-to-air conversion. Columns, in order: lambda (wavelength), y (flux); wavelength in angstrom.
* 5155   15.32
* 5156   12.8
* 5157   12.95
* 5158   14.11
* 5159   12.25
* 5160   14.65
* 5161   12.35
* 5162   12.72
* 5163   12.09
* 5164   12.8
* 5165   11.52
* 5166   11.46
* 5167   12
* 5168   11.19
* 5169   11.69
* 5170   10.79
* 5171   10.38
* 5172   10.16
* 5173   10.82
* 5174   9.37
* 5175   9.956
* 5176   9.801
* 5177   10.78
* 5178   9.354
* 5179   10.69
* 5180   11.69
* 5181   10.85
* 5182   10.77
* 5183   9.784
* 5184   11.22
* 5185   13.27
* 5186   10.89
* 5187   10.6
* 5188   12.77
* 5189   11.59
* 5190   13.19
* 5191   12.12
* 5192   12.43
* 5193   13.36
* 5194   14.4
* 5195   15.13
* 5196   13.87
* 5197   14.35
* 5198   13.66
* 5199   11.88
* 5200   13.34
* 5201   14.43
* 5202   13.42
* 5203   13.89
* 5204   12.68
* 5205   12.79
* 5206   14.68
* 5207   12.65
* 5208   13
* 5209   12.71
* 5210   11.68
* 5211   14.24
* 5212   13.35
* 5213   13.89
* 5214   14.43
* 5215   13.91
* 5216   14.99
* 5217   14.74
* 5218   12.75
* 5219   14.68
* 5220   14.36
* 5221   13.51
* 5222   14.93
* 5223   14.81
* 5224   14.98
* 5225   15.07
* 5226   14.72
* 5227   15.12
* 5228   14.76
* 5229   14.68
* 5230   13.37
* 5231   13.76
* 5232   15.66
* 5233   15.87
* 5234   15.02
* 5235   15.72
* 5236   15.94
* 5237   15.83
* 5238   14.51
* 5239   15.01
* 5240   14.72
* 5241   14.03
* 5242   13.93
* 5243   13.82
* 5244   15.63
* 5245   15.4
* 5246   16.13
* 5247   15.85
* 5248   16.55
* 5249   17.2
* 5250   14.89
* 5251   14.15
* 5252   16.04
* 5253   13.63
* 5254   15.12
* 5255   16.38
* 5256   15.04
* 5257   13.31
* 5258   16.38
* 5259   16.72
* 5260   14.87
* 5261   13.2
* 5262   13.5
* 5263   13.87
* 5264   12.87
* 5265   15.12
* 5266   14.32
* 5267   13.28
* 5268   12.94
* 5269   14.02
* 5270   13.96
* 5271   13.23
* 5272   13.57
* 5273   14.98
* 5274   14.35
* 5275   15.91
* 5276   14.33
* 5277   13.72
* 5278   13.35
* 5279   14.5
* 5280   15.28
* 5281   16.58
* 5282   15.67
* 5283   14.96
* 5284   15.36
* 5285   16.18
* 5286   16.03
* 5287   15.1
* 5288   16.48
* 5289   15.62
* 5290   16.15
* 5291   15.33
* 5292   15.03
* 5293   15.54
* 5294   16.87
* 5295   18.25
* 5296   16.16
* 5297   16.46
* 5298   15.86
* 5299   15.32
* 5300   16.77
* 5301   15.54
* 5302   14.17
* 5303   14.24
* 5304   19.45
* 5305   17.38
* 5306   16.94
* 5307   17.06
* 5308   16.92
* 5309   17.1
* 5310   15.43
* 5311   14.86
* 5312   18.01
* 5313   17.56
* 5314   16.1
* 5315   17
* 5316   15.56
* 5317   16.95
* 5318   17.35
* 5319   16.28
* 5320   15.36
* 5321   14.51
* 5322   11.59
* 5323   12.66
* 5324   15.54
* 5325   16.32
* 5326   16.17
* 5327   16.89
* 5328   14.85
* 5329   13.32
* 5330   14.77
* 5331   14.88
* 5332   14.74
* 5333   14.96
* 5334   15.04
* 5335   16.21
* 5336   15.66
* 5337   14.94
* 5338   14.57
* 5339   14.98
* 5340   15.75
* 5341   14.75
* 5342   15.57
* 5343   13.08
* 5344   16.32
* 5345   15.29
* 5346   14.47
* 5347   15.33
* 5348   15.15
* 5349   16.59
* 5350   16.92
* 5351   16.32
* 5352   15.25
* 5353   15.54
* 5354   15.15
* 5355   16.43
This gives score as 5306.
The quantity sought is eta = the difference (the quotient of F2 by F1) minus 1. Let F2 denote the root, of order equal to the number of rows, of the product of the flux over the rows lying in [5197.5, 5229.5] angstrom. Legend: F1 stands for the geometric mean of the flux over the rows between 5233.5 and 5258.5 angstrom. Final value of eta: -0.087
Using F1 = 15.2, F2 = 13.9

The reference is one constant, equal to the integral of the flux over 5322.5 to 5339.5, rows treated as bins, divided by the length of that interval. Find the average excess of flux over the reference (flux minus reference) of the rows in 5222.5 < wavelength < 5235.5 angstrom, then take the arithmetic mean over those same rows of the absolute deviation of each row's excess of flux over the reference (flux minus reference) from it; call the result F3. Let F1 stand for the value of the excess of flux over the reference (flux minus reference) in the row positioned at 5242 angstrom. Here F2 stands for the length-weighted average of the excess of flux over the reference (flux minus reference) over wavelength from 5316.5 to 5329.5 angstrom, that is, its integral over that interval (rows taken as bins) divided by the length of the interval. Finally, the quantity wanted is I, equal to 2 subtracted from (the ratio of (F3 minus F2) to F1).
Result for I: -2.32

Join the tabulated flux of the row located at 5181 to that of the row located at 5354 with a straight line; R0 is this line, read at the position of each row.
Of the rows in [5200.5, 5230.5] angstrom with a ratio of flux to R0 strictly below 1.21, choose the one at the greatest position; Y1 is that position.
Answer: 5230 angstrom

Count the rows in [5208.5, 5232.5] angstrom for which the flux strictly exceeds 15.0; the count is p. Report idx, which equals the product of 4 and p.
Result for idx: 12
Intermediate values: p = 3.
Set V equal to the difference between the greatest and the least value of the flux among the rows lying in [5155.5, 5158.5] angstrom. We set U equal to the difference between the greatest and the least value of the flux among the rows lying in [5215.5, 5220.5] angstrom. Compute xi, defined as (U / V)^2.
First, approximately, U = 2.24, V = 1.31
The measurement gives 2.9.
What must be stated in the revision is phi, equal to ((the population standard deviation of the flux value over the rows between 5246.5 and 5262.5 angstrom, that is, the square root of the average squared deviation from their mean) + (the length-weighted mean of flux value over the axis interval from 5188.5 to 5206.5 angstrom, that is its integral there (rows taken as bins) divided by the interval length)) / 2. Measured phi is 7.34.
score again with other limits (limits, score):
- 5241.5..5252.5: 5244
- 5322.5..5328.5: 5324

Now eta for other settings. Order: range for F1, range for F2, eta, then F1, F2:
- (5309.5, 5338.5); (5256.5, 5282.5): -0.068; 15.4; 14.3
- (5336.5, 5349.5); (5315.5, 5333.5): -0.003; 15.1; 15.1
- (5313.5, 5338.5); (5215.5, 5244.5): -0.035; 15.2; 14.7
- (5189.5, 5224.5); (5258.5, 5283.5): 0.049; 13.7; 14.3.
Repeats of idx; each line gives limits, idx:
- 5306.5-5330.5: 68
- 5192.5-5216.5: 4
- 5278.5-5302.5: 84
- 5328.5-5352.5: 52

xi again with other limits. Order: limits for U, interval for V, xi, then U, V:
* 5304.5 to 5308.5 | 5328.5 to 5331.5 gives 0.1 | 0.46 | 1.56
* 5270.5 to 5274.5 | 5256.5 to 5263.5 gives 0.2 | 1.75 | 3.52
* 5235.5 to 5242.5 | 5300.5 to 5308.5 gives 0.1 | 2.01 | 5.28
